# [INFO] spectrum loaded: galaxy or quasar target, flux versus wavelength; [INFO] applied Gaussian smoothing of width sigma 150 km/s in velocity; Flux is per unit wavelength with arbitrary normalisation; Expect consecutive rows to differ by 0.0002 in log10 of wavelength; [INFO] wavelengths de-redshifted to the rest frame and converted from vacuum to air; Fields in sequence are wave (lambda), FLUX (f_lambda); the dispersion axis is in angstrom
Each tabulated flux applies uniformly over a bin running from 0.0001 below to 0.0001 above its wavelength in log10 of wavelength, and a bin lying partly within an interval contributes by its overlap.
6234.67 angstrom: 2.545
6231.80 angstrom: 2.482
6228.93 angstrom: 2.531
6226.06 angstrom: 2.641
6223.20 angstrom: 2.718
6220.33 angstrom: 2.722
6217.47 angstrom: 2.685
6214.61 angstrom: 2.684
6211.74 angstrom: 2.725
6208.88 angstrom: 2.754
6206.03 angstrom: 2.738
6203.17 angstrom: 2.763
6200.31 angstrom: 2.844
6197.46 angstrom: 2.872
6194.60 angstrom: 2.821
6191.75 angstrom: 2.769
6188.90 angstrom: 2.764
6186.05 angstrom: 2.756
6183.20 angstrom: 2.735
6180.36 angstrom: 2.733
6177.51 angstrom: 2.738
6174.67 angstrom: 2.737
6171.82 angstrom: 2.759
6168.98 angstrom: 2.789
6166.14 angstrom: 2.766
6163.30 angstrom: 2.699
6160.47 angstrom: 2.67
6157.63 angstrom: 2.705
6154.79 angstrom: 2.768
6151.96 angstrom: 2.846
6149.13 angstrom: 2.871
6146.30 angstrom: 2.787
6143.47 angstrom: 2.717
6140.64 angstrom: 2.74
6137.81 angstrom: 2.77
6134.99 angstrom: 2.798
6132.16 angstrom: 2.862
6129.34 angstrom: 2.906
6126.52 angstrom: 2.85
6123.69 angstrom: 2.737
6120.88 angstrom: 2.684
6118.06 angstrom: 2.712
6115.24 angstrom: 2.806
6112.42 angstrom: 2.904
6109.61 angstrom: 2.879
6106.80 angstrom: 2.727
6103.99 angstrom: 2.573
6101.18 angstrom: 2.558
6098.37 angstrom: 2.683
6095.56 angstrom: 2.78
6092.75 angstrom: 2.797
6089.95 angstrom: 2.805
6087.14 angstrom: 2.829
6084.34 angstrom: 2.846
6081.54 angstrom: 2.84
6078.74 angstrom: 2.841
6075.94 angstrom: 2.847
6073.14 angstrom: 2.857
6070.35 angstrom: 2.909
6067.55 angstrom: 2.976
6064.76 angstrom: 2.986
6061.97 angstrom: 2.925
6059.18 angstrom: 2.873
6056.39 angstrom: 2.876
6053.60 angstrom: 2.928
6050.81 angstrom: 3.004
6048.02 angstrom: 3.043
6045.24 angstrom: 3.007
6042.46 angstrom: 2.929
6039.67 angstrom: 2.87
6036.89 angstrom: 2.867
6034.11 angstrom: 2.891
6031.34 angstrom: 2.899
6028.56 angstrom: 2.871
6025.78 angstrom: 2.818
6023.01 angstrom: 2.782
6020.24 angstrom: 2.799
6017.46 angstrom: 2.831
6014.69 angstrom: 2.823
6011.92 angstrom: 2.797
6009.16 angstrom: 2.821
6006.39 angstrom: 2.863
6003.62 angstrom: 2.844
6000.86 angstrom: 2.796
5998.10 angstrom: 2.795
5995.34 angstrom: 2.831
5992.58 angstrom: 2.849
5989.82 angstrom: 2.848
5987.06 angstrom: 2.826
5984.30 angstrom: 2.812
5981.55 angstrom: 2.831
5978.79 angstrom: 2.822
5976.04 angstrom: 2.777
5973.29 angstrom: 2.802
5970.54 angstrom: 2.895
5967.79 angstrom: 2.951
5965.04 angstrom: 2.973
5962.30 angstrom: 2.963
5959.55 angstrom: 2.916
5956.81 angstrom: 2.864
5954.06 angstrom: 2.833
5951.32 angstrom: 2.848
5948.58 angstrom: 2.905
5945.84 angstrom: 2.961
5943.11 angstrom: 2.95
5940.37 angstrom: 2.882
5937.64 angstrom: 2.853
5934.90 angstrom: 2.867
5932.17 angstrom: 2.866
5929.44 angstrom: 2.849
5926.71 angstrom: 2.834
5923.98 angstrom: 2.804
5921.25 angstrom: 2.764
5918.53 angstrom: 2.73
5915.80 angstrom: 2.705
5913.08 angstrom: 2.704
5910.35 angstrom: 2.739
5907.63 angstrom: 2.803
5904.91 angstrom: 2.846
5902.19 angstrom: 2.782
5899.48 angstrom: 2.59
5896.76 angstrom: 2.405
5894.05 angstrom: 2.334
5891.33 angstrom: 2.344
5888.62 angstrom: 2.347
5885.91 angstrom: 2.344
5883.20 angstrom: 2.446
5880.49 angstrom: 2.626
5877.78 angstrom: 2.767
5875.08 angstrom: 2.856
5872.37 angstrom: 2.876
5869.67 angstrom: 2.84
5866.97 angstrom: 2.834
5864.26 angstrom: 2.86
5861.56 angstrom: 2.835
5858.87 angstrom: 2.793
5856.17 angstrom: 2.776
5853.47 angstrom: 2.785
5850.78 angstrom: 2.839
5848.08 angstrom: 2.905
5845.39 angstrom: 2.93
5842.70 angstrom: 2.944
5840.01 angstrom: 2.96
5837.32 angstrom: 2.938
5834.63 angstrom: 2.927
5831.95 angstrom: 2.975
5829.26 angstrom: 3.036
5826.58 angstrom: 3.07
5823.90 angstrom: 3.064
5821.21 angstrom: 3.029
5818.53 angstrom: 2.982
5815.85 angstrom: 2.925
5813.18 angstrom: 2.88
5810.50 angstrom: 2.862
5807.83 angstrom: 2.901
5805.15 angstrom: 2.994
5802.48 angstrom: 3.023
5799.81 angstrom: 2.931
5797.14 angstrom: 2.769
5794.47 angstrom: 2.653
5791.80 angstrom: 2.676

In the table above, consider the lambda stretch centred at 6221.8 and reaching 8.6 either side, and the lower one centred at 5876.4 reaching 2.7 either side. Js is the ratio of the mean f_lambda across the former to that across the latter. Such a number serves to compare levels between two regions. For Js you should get 0.95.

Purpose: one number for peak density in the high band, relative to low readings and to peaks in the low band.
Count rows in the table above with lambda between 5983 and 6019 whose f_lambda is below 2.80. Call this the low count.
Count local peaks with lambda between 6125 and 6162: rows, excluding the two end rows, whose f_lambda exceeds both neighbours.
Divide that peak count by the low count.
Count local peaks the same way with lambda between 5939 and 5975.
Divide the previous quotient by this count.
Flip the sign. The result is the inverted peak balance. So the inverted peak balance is -0.33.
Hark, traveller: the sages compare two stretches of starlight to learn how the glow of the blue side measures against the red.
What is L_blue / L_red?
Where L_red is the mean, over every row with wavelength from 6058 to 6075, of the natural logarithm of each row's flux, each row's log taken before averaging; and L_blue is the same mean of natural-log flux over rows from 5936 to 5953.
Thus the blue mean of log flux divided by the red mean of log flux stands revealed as 0.99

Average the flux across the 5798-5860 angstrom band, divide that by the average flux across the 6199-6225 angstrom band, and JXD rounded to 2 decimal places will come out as 1.07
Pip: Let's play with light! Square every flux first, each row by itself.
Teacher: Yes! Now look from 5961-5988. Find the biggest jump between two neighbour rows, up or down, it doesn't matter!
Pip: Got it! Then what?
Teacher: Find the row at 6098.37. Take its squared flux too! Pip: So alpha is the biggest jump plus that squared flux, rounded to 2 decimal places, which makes 7.73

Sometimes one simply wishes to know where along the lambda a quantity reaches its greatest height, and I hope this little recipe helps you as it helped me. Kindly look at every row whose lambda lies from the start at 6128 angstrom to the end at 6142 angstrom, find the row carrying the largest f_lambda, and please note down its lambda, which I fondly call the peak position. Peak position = 6129.34 angstrom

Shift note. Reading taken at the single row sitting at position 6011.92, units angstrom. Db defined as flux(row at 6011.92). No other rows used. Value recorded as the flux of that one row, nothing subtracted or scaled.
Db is 2.797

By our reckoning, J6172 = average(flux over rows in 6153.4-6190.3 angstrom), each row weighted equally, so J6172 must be 2.740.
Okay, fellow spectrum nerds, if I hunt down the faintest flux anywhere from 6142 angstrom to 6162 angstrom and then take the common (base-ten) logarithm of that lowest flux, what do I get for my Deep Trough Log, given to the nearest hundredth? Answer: 0.43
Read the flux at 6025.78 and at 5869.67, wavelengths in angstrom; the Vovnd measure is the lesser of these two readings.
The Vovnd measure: 2.82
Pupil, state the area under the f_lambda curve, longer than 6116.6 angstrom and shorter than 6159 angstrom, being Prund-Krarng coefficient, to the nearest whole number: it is 118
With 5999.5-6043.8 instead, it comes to 126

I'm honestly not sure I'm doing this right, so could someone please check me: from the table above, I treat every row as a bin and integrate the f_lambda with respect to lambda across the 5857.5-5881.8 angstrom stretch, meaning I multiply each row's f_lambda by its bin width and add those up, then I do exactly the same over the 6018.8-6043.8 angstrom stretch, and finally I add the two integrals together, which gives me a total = 140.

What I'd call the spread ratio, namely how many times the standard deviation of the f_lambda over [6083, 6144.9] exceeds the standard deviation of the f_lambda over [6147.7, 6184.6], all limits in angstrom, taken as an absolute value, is 1.7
